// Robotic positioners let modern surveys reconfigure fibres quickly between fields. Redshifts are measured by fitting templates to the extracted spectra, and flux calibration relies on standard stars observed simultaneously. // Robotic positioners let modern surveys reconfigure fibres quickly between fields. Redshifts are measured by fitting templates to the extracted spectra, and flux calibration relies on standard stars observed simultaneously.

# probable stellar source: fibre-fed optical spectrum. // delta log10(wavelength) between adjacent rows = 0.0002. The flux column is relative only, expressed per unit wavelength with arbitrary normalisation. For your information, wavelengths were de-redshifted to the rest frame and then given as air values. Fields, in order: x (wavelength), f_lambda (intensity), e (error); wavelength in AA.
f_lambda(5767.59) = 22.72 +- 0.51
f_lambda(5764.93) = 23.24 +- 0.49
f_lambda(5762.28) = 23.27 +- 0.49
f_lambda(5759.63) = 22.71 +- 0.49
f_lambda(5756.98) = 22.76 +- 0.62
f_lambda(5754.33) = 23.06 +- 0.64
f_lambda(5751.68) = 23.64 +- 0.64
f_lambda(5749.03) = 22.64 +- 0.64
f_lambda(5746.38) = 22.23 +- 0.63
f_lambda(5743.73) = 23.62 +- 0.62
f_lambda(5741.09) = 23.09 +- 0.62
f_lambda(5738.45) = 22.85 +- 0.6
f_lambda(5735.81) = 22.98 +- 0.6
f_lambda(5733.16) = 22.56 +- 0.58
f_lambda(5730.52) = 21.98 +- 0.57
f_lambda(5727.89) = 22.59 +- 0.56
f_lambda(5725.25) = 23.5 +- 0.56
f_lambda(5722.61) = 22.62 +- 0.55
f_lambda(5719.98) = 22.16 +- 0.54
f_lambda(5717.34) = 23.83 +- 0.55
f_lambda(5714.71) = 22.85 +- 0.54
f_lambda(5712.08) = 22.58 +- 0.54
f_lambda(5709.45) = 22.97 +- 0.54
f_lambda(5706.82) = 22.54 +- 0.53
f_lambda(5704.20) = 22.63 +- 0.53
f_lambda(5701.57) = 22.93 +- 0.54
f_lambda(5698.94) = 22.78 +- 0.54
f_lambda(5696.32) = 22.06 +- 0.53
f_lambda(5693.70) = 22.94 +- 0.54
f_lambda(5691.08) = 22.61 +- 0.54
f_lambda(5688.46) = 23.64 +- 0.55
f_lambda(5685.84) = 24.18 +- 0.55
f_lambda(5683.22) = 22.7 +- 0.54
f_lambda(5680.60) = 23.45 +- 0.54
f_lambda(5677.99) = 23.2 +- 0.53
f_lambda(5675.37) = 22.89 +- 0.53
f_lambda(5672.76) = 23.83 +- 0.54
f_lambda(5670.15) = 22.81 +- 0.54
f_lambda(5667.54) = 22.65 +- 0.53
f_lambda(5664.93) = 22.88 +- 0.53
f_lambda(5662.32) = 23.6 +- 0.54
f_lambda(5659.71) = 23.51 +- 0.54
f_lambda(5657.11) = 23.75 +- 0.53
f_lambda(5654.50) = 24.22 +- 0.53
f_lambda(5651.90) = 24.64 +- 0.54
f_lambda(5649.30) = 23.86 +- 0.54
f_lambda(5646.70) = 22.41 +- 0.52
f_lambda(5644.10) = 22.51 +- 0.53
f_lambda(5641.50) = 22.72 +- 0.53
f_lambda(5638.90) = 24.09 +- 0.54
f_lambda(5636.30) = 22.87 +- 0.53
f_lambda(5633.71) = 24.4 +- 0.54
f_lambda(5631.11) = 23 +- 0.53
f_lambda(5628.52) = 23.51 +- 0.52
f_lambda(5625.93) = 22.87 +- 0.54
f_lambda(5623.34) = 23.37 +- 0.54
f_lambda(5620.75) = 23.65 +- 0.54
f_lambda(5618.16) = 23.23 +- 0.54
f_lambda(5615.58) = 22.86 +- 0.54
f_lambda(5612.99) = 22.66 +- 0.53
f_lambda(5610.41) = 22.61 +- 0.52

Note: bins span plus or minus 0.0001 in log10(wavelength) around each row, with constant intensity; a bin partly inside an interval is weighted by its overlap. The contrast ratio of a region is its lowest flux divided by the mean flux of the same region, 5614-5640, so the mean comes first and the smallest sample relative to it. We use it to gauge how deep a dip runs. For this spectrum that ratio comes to 0.978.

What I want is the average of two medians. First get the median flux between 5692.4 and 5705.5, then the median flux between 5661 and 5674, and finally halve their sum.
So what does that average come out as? 22.8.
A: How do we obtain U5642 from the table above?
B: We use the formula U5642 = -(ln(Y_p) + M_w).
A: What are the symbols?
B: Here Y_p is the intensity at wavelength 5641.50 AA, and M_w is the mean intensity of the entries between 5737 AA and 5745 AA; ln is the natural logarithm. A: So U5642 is -26.3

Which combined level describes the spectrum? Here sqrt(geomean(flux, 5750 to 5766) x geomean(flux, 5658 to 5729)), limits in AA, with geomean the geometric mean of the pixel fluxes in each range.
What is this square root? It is 23.1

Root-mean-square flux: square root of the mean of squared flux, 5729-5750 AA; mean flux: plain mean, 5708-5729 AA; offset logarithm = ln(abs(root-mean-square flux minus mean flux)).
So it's -2.0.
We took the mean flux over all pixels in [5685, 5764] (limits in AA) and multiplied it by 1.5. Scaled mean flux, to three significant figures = 34.3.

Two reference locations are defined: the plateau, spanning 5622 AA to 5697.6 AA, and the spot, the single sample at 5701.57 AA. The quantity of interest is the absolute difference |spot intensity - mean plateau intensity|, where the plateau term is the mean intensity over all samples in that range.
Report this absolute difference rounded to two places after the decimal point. 0.35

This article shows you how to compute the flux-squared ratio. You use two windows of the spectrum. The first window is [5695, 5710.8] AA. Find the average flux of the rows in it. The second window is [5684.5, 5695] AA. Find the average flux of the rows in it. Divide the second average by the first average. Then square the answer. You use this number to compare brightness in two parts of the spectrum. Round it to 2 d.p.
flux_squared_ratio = 1.06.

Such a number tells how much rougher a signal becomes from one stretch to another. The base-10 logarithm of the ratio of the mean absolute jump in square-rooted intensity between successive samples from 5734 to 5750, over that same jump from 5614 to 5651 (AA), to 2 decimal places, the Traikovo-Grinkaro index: -0.15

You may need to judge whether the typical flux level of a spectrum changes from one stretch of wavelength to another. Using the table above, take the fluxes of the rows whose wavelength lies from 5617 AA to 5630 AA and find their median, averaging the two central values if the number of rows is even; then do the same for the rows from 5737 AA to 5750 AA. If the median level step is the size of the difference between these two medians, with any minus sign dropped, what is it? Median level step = 0.5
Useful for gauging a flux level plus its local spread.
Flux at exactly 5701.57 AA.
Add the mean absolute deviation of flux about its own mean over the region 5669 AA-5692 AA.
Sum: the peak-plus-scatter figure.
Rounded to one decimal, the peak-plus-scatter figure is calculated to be 23.4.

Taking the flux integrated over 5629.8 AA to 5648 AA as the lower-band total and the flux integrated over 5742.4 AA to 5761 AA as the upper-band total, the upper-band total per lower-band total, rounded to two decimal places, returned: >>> 1.01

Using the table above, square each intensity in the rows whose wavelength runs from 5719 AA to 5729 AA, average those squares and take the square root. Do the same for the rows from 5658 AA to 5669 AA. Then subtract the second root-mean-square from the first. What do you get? -0.44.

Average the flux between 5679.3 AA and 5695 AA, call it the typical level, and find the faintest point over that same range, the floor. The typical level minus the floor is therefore 0.64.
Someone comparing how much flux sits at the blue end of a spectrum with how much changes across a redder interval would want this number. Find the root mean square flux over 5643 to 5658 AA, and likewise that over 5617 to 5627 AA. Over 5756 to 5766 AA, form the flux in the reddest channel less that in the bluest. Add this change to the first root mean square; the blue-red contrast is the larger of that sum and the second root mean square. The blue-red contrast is 24.06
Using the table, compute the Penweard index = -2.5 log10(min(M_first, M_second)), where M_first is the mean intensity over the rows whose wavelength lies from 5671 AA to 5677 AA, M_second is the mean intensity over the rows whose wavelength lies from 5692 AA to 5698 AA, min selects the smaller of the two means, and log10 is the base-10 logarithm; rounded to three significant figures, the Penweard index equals -3.38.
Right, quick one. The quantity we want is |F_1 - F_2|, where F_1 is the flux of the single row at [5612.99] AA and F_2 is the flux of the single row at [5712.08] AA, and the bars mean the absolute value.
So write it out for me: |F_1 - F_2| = 0.1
